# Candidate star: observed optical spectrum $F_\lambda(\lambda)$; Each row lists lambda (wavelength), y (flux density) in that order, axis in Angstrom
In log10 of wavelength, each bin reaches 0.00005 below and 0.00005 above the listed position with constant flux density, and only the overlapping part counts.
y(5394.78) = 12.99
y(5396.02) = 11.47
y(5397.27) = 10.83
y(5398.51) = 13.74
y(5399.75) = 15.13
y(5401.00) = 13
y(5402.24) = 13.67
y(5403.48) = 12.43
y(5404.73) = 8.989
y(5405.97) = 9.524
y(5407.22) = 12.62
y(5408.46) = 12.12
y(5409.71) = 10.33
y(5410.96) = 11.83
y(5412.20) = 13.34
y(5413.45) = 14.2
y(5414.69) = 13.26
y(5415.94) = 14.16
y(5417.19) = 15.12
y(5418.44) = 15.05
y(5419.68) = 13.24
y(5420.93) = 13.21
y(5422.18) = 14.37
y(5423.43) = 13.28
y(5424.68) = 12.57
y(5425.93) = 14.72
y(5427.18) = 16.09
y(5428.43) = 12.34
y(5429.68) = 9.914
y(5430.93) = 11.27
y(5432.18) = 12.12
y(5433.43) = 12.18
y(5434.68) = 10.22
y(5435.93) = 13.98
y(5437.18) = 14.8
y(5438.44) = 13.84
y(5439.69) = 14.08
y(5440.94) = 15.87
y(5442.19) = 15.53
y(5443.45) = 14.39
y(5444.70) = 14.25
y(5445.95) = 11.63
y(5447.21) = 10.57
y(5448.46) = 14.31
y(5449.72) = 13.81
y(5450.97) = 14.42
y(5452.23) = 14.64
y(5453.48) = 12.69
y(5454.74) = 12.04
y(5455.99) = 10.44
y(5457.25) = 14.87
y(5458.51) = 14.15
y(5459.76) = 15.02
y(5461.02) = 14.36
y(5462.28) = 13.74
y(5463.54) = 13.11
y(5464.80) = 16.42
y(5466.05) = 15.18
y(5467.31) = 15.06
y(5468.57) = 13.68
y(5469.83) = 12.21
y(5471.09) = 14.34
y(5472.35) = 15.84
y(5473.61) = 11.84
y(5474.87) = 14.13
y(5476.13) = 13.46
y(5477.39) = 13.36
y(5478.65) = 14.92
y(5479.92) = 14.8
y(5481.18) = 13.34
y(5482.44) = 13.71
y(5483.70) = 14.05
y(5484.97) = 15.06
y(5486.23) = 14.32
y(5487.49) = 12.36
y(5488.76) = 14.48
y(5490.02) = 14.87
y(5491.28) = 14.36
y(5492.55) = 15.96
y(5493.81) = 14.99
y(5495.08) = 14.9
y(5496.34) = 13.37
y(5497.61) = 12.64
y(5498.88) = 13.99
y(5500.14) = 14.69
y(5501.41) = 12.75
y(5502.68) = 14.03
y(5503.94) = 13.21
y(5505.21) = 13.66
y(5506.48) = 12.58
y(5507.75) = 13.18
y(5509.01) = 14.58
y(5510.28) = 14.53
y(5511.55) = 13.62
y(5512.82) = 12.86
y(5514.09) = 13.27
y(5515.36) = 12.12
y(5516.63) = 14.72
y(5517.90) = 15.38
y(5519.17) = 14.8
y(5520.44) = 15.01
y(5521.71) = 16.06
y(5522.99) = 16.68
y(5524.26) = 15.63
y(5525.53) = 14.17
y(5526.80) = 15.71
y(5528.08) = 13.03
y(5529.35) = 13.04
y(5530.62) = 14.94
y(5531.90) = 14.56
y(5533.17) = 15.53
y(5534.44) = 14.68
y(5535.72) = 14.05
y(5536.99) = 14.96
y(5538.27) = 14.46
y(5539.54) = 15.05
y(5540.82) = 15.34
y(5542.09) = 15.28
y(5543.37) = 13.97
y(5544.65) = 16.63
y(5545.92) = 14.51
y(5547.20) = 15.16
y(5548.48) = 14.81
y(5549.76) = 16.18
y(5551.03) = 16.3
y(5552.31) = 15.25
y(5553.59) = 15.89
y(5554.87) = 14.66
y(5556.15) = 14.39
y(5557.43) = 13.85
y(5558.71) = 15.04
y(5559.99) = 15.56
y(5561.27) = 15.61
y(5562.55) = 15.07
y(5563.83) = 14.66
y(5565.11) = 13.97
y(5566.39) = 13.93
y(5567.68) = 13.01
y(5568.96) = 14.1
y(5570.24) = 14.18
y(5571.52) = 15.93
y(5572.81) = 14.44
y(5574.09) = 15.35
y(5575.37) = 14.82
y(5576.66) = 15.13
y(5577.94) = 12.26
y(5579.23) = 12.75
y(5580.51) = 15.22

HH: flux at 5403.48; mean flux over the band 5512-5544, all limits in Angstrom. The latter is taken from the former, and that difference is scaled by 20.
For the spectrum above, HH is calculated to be -44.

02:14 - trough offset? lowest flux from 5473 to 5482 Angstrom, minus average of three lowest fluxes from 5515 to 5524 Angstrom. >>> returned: -2.0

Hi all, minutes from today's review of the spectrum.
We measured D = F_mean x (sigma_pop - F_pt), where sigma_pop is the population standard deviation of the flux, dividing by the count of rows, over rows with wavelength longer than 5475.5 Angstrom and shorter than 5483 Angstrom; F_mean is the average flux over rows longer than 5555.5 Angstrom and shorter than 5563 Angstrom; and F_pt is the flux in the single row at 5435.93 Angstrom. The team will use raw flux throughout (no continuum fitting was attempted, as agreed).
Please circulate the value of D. -199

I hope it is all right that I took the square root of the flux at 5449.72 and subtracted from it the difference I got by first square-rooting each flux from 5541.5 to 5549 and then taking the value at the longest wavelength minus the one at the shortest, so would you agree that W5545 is 3.78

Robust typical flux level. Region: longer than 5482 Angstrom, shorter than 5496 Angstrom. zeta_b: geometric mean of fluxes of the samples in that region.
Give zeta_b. 14.4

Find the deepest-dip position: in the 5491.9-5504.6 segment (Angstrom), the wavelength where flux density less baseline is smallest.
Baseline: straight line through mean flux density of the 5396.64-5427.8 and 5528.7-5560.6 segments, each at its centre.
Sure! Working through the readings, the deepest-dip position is 5497.61 Angstrom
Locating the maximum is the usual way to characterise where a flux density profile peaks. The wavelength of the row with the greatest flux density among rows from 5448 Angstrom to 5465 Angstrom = 5464.80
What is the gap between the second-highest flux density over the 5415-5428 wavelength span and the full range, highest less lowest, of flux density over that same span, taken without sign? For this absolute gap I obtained 11.6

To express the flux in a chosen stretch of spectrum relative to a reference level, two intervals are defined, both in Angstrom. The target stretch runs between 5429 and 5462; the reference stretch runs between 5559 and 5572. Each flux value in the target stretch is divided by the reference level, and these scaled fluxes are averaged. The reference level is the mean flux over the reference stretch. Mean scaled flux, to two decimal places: 0.91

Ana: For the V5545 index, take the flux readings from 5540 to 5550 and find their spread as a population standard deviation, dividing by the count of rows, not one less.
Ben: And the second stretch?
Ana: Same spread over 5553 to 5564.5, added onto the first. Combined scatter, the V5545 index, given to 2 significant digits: 1.4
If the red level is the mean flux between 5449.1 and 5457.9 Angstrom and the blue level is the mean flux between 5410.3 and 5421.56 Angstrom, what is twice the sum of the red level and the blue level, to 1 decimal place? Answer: 54.0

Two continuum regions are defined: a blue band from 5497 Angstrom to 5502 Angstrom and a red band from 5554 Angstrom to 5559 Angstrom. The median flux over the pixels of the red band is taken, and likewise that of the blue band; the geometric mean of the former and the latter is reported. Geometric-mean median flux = 13.9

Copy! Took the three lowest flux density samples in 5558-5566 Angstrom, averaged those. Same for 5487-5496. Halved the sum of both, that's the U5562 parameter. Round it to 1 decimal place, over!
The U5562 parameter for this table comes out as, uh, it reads 14.1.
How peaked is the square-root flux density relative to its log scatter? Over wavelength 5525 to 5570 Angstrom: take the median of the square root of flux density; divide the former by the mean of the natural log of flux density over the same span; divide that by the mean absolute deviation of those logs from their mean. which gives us 30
